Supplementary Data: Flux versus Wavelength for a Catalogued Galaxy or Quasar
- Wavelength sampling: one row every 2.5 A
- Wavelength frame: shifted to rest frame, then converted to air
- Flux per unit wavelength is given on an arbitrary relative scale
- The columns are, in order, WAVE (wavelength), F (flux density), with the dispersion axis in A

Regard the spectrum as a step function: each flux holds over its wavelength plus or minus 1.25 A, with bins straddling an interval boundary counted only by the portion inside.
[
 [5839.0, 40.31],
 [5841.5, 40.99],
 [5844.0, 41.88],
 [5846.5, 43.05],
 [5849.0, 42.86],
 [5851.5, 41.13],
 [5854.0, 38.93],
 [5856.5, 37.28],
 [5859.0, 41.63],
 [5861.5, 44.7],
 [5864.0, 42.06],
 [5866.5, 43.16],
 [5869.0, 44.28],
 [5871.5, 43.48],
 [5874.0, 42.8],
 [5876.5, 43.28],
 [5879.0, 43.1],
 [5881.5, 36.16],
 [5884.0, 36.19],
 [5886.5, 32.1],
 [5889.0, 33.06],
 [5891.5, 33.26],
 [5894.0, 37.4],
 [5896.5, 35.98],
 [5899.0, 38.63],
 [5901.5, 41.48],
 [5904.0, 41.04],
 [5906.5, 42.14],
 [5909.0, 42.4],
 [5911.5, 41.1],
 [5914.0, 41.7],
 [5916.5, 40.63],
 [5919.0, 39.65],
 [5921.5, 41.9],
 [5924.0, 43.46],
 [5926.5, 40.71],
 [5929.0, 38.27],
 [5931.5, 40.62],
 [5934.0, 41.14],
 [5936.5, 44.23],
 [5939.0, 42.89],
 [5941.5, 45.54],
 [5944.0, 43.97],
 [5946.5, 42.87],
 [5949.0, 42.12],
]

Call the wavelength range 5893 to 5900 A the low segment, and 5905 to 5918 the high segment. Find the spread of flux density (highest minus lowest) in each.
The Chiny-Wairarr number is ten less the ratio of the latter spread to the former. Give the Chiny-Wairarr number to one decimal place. 9.3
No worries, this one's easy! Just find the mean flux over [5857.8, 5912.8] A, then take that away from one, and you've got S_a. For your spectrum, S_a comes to -39.0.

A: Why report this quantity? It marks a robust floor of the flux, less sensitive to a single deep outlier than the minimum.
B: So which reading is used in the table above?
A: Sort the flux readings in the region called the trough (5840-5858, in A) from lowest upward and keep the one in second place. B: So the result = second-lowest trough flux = 38.93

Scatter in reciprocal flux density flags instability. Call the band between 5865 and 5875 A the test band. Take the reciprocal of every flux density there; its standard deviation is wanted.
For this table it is 0.0003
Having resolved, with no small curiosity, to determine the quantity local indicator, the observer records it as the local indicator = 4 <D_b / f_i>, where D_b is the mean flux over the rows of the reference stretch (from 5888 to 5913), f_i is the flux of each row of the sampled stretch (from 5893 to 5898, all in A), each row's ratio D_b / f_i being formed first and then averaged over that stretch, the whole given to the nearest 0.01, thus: 4.22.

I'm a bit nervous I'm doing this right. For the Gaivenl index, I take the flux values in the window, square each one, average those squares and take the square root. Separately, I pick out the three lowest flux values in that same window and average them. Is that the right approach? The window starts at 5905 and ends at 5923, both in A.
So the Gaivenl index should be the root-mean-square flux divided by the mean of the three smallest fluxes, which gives 1.02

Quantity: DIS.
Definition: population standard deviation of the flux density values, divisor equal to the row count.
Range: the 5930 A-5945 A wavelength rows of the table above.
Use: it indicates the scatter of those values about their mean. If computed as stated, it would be 1.73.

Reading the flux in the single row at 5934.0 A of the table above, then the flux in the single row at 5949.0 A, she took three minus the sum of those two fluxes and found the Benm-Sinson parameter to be -80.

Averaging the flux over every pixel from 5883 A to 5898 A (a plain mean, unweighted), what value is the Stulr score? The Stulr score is 34.7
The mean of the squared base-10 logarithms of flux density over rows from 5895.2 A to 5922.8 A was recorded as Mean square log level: 2.59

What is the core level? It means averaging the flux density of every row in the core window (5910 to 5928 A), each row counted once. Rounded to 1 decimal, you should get 41.3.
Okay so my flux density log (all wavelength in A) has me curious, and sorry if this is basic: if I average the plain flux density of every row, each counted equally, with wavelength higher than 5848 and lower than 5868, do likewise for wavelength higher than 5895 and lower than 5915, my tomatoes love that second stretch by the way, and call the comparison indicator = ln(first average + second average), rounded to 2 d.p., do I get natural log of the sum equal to 4.41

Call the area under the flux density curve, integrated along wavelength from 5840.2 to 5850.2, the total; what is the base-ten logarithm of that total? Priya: 2.63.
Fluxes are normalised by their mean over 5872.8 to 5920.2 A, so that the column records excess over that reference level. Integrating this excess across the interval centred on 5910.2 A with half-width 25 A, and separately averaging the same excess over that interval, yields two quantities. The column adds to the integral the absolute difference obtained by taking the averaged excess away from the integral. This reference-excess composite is 27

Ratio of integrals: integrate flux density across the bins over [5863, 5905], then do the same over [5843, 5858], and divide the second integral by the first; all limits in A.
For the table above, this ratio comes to 0.37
